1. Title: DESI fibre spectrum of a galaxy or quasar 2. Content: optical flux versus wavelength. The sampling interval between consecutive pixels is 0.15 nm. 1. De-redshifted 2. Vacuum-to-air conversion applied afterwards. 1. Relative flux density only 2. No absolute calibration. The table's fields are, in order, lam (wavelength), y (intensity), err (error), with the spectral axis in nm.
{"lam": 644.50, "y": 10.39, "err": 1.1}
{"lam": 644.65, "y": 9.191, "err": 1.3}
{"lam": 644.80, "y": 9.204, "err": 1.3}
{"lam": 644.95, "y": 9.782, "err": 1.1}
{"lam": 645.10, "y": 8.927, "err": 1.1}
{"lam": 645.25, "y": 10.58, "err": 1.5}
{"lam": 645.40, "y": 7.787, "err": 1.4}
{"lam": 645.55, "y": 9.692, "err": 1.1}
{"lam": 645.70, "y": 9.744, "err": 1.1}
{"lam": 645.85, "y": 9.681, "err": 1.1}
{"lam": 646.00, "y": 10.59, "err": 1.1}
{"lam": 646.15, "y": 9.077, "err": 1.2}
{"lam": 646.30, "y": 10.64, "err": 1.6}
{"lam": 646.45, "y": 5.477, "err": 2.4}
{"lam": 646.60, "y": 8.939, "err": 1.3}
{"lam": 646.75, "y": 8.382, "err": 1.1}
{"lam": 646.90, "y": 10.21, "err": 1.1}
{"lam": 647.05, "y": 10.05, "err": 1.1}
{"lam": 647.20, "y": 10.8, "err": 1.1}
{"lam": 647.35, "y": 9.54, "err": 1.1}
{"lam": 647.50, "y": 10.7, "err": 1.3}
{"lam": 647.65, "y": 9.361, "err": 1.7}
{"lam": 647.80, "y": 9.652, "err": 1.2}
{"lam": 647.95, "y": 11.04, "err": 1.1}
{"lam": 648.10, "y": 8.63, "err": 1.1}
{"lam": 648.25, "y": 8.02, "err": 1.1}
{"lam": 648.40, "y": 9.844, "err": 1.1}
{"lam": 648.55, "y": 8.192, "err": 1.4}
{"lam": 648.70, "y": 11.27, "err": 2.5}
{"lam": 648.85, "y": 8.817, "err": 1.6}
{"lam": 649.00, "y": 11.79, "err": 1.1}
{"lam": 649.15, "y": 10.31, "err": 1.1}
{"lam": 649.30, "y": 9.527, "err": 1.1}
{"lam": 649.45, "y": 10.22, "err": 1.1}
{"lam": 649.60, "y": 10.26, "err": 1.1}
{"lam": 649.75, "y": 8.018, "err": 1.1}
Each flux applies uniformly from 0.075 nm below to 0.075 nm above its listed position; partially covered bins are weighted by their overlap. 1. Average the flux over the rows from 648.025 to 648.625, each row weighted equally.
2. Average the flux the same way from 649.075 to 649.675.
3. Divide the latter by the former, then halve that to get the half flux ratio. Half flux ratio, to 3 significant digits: 0.581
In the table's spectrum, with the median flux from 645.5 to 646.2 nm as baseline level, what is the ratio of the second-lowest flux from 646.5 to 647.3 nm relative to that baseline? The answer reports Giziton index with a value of 0.92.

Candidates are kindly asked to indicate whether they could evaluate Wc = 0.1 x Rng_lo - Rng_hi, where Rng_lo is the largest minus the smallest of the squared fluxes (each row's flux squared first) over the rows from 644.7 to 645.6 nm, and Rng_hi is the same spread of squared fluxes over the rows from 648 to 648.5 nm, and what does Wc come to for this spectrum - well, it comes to -27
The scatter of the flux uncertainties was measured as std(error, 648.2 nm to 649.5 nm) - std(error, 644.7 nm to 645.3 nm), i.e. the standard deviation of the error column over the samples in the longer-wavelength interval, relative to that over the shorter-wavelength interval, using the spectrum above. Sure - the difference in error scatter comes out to 0.28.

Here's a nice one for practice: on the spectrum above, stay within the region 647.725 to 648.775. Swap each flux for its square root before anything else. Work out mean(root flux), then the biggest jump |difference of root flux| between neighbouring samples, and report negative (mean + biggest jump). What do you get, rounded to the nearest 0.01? -3.57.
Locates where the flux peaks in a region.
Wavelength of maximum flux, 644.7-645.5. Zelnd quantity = 645.25 nm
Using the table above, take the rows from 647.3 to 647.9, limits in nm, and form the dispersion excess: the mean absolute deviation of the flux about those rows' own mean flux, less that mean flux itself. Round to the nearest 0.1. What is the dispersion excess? -9.4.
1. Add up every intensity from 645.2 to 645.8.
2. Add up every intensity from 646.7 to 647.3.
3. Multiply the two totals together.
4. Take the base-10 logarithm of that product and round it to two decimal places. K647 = 3.17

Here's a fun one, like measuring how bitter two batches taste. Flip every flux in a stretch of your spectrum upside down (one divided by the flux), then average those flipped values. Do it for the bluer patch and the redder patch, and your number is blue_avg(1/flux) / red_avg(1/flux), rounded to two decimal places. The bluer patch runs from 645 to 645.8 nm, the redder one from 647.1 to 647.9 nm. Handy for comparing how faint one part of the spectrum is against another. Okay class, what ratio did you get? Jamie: 1.08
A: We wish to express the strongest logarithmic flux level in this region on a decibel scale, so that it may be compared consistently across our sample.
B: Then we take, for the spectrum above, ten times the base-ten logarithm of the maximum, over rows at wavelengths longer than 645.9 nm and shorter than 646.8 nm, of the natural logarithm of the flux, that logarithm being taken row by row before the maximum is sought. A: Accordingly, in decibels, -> 3.74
